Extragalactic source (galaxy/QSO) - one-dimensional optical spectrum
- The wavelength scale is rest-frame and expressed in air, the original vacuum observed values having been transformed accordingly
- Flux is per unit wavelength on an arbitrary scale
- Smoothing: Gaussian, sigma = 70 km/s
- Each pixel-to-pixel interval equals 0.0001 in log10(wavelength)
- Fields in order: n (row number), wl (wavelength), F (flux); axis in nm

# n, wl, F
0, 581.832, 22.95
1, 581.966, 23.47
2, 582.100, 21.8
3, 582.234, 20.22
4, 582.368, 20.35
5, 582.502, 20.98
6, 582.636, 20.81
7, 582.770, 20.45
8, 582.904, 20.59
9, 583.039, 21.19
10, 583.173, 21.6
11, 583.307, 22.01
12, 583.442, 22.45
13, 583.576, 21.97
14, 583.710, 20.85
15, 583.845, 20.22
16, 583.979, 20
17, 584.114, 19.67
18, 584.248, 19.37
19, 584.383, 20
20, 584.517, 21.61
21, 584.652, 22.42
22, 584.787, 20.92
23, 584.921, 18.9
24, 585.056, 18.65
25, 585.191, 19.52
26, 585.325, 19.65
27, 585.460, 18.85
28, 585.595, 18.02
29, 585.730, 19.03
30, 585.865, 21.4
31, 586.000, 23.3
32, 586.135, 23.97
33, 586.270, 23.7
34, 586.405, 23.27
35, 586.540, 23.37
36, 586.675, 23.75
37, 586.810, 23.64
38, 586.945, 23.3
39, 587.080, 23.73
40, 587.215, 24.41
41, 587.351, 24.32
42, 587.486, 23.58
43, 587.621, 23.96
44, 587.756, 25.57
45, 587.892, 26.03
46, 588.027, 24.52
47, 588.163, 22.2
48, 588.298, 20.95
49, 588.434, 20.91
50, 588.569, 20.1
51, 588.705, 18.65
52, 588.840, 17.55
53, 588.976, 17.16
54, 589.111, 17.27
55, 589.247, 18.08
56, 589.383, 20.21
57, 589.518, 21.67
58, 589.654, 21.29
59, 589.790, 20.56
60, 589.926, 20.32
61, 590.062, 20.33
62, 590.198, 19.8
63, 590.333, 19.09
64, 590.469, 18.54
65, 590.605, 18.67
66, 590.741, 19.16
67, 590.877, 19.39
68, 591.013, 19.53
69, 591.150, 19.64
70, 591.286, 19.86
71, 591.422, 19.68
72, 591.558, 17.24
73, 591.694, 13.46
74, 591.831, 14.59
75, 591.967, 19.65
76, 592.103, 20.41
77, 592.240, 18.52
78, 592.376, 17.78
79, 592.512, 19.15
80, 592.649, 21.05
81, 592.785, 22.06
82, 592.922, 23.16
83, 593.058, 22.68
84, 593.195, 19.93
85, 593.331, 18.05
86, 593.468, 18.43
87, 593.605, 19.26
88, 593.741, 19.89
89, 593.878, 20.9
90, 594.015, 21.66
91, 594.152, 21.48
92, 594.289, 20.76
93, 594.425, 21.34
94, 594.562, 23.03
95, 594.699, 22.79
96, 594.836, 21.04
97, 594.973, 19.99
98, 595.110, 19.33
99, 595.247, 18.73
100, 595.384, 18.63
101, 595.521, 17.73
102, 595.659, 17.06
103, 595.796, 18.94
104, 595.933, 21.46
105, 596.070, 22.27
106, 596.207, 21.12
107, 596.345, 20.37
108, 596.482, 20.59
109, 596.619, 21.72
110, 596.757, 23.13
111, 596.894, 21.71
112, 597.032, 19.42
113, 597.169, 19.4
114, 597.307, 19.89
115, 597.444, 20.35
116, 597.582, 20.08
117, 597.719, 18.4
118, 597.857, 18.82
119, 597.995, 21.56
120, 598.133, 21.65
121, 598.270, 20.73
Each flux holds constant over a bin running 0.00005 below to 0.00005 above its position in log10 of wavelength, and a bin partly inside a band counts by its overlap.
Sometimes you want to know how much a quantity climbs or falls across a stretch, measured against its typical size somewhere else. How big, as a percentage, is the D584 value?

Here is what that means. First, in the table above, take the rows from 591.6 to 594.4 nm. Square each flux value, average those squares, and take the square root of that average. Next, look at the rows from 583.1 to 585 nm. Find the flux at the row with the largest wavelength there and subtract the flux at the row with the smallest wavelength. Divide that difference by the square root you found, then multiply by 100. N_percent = -14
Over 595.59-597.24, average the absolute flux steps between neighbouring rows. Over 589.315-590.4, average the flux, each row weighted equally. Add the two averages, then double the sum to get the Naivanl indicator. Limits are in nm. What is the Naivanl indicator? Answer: 43.3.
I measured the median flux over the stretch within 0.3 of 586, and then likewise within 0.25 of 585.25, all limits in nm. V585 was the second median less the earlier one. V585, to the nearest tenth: -4.1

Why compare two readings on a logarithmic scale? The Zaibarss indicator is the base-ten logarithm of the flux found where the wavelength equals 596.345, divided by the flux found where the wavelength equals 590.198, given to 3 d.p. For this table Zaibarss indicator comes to 0.012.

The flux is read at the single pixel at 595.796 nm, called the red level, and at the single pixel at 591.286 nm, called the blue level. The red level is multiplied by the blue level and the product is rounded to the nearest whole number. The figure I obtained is 376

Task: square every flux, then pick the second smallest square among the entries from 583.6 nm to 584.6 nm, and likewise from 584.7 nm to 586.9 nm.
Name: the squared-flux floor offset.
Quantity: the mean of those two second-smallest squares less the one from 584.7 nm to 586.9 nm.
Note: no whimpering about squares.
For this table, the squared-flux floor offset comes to 20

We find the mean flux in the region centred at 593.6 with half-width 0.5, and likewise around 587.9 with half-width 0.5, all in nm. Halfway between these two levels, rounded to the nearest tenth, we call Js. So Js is 21.8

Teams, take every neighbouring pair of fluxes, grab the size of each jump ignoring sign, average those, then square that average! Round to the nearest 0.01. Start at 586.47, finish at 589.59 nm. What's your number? 0.71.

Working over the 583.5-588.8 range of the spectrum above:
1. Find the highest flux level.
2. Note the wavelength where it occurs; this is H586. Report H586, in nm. 587.892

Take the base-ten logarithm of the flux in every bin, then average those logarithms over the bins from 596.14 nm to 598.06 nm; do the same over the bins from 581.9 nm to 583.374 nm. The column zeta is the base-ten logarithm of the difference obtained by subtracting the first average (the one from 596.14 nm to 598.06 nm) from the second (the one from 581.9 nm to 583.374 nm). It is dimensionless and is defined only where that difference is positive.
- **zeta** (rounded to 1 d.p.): -1.8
